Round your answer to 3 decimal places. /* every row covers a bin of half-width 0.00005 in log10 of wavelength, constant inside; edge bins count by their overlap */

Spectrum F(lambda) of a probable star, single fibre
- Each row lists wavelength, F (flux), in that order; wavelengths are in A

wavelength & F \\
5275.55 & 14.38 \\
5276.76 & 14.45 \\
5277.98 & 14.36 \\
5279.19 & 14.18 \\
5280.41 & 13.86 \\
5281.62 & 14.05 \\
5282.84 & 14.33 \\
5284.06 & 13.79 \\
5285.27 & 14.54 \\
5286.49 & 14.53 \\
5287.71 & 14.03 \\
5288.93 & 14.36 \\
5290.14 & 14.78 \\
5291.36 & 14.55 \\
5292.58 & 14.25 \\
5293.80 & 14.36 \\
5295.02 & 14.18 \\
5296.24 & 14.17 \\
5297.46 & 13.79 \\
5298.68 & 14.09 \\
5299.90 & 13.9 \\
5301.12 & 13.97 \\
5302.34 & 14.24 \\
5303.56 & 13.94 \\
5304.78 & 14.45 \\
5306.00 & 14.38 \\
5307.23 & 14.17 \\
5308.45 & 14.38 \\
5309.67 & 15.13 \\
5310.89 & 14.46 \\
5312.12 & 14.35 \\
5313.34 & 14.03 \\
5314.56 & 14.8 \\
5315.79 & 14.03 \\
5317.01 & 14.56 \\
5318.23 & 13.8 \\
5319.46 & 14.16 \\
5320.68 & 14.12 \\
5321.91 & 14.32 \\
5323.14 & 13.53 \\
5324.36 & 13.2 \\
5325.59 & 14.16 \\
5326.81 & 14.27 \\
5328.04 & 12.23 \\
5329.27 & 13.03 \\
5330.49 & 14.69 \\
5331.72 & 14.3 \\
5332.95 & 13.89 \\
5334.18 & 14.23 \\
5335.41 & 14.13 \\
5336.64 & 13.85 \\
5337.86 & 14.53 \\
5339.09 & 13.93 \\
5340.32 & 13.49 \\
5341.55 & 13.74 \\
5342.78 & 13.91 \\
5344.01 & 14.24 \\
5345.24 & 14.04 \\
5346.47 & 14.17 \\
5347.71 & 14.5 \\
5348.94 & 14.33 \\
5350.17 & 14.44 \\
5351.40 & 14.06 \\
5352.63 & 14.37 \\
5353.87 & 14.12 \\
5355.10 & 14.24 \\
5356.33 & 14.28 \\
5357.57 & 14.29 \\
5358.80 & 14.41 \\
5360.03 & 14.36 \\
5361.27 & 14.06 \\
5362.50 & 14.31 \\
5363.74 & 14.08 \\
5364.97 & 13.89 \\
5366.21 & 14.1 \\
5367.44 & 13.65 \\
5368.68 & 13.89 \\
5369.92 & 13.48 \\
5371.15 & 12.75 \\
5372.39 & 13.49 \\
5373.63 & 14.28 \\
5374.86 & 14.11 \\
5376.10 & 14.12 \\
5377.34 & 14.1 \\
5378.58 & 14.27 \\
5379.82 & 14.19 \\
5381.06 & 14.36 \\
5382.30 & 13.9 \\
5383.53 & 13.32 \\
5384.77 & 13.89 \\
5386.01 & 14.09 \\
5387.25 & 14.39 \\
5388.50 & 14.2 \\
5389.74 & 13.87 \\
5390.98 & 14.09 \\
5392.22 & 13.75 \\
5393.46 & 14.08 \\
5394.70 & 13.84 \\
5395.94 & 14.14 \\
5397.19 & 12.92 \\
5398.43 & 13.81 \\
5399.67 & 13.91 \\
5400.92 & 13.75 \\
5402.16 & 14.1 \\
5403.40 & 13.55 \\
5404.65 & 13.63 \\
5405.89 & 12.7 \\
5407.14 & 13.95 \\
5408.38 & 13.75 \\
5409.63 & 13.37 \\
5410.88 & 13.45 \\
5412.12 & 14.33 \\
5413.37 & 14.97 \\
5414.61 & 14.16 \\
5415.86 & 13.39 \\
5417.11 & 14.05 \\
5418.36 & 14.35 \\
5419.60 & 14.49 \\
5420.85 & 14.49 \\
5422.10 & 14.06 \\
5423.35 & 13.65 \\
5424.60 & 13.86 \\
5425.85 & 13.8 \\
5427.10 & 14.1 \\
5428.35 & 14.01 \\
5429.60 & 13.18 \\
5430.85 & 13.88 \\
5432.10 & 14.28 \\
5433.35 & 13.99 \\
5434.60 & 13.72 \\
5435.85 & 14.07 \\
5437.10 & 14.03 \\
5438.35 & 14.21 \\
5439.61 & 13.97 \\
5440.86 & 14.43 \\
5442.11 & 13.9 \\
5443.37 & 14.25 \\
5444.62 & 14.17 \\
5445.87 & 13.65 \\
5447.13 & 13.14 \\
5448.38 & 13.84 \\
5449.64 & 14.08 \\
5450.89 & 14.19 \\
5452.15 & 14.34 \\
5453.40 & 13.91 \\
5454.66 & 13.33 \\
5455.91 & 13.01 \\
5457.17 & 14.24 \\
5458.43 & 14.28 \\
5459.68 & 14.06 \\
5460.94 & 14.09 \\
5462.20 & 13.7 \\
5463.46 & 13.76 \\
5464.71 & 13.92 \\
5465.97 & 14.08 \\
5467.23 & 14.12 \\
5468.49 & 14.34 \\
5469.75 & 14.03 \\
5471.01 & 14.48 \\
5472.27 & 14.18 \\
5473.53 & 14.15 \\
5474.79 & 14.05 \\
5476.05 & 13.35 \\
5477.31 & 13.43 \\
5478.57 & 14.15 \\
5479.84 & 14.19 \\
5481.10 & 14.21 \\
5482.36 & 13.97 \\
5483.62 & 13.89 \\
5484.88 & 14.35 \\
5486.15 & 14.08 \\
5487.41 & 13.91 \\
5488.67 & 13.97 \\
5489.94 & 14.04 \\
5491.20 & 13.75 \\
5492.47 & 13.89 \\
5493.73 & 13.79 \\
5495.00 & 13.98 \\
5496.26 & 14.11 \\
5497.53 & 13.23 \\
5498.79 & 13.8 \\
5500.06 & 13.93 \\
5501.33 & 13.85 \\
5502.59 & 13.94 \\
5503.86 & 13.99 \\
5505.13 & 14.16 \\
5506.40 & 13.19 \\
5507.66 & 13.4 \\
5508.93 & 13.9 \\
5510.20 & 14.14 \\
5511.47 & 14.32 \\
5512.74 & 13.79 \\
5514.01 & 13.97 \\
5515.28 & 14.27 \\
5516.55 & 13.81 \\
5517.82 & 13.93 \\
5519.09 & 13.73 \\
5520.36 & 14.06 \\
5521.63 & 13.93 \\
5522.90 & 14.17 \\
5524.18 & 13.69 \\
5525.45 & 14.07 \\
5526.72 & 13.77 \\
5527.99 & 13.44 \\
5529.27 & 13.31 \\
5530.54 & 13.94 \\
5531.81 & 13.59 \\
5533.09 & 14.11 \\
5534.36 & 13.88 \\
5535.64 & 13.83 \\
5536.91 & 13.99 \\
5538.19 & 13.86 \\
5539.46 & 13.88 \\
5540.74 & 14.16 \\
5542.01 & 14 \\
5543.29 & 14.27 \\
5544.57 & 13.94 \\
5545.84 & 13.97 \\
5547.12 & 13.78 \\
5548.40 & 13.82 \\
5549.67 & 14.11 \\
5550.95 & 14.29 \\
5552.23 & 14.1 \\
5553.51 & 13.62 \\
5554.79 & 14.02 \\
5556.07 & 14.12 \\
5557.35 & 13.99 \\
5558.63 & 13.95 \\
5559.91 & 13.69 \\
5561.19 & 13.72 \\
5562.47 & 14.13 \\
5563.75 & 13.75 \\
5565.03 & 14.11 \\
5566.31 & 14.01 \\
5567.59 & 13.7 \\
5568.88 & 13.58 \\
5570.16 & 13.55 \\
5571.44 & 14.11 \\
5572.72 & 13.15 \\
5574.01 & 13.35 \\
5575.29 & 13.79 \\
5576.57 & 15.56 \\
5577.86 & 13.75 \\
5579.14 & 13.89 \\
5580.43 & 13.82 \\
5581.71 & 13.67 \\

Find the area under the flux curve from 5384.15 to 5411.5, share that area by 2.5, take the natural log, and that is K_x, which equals 5.016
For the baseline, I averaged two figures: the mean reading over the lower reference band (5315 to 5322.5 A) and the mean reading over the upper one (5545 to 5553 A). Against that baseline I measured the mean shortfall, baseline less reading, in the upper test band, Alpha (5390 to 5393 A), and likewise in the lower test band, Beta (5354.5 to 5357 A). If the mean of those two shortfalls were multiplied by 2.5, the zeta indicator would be 0.00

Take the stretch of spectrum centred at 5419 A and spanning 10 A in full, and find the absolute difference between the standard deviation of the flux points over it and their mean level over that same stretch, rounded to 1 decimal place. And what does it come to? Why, 13.7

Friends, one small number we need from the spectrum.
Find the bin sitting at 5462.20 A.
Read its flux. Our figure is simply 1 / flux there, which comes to 0.0730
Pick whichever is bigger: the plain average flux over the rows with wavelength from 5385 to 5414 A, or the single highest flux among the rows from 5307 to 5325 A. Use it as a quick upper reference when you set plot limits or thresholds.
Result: 15.1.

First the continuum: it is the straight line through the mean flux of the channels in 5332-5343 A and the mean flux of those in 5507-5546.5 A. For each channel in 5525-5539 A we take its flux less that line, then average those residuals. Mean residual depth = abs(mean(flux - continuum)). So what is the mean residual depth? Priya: 0.11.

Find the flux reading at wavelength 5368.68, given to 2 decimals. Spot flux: 13.89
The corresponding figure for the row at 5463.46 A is 13.76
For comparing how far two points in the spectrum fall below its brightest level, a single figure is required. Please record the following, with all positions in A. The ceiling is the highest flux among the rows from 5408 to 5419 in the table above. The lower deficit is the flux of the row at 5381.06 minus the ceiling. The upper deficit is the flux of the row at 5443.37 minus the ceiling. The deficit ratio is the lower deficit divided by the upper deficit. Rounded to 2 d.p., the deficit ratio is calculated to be 0.85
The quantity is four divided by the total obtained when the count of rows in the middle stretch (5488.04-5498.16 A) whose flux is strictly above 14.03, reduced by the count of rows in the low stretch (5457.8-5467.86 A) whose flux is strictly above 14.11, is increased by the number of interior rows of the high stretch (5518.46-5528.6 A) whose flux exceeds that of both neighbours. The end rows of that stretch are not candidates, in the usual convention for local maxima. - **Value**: 1.3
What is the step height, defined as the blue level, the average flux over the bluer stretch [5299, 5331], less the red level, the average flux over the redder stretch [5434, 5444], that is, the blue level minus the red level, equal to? 0.02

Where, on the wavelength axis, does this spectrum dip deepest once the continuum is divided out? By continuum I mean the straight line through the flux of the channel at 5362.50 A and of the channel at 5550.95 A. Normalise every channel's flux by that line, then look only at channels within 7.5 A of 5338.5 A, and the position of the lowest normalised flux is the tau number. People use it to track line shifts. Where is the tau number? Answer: 5340.32 A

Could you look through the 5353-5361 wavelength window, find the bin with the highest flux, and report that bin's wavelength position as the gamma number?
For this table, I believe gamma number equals 5358.80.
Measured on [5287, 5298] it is 5290.14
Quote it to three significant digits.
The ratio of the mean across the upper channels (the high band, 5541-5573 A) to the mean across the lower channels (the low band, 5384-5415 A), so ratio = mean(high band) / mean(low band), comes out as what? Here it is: 1.00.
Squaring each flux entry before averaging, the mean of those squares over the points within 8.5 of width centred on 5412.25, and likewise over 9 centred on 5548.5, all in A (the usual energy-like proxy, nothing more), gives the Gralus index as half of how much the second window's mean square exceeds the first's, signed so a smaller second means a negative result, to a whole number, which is 1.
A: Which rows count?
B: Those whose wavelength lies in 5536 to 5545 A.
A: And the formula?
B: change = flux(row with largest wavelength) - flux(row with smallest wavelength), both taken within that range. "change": -0.05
